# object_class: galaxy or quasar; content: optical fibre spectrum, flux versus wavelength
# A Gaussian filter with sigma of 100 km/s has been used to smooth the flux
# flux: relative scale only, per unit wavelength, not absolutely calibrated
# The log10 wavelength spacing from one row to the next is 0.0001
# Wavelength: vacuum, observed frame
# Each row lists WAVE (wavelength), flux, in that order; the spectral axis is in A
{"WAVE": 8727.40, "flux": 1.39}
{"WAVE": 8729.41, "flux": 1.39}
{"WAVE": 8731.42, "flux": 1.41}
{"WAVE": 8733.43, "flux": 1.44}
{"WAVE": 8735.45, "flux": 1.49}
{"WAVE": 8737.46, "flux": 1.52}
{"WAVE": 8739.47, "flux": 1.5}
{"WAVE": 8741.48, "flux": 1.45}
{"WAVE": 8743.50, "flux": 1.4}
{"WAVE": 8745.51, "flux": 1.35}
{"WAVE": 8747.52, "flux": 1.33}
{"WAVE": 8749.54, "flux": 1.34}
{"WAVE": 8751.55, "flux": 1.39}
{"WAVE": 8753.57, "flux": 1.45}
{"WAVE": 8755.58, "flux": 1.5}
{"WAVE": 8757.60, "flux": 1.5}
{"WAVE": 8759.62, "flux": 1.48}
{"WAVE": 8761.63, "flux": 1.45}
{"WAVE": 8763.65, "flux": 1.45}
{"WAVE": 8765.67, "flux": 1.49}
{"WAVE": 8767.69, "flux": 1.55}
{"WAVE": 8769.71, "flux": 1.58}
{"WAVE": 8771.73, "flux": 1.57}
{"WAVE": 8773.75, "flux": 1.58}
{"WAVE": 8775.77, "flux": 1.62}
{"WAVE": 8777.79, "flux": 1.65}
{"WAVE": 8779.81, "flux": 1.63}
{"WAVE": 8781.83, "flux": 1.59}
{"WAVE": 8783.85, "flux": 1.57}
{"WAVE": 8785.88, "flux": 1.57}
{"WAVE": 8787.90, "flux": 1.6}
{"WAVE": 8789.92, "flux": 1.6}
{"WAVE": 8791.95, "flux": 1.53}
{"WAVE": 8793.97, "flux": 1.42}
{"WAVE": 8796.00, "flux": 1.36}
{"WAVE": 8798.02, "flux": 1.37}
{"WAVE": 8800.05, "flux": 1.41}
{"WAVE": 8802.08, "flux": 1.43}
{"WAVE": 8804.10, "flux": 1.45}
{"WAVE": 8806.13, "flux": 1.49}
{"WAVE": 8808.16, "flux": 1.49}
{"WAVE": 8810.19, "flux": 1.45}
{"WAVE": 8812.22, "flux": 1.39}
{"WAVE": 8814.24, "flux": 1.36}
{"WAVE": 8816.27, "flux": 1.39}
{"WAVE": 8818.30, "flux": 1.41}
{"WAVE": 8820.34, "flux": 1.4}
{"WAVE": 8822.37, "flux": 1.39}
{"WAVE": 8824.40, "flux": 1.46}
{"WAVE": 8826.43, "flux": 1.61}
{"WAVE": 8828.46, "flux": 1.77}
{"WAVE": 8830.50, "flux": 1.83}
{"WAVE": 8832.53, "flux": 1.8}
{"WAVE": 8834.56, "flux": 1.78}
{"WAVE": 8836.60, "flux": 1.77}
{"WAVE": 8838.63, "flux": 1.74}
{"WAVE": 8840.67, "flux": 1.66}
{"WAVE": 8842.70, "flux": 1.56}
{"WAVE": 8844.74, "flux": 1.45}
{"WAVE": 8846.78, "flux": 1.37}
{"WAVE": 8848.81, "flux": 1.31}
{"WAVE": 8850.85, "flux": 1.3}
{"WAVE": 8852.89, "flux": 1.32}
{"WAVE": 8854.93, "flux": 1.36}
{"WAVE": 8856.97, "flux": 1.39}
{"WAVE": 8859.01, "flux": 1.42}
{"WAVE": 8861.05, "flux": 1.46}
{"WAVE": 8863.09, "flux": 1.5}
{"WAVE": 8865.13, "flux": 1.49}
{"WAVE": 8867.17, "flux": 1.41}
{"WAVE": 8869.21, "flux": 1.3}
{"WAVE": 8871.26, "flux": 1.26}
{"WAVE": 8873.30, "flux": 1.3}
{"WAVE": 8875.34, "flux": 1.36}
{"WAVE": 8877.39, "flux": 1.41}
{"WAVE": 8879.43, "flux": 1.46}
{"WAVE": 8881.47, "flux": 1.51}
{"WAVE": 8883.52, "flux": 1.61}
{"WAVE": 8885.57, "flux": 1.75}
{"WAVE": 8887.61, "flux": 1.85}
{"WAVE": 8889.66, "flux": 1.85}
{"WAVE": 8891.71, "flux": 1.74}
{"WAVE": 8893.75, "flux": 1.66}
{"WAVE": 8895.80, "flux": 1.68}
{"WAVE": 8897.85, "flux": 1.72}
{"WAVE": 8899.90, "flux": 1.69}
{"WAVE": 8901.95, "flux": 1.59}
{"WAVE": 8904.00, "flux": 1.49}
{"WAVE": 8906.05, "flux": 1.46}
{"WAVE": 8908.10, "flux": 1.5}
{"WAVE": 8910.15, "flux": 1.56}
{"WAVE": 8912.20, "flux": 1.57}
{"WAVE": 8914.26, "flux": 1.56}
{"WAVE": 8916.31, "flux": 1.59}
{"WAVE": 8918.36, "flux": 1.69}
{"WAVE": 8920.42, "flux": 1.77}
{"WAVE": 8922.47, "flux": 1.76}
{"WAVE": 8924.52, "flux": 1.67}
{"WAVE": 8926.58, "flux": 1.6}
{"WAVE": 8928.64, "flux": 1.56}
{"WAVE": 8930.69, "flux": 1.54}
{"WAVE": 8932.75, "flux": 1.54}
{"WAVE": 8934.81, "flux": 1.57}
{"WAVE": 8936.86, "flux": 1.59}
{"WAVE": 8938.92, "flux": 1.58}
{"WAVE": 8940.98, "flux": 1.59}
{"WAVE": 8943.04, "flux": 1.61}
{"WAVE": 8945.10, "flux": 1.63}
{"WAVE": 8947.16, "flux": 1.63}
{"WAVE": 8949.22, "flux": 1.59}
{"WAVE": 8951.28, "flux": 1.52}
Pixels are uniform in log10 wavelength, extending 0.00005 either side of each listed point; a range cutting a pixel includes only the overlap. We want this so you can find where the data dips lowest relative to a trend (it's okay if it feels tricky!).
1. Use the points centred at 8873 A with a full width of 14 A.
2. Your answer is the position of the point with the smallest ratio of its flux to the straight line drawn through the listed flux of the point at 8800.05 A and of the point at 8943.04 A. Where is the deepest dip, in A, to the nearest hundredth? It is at 8871.26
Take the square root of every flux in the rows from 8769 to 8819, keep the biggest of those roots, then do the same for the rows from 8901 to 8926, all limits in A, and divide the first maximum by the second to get 0.97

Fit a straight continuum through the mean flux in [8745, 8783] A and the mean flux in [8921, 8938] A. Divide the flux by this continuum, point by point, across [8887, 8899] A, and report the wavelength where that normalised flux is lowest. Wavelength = 8893.75 A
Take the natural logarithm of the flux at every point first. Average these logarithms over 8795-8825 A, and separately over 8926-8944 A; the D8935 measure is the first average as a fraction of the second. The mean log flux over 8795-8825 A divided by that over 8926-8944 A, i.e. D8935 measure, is 0.77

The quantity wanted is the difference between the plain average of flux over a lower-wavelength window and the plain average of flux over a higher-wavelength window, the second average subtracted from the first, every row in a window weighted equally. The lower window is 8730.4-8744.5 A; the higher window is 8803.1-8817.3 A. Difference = 0.03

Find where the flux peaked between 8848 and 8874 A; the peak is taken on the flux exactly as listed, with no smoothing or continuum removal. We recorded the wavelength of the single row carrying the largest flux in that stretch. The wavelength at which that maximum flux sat 8863.09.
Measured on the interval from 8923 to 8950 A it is 8924.52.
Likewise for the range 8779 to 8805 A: 8779.81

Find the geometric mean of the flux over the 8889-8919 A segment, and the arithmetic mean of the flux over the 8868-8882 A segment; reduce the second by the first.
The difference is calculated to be -0.25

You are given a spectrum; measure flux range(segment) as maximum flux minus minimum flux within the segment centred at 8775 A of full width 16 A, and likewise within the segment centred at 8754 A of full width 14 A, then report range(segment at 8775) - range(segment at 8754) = -0.070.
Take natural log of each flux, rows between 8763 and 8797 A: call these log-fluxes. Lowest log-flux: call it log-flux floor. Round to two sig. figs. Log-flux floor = 0.31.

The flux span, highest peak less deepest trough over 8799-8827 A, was 0.25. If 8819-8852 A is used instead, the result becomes 0.53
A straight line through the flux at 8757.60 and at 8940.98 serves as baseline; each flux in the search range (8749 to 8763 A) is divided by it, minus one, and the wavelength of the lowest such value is 8749.54 A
